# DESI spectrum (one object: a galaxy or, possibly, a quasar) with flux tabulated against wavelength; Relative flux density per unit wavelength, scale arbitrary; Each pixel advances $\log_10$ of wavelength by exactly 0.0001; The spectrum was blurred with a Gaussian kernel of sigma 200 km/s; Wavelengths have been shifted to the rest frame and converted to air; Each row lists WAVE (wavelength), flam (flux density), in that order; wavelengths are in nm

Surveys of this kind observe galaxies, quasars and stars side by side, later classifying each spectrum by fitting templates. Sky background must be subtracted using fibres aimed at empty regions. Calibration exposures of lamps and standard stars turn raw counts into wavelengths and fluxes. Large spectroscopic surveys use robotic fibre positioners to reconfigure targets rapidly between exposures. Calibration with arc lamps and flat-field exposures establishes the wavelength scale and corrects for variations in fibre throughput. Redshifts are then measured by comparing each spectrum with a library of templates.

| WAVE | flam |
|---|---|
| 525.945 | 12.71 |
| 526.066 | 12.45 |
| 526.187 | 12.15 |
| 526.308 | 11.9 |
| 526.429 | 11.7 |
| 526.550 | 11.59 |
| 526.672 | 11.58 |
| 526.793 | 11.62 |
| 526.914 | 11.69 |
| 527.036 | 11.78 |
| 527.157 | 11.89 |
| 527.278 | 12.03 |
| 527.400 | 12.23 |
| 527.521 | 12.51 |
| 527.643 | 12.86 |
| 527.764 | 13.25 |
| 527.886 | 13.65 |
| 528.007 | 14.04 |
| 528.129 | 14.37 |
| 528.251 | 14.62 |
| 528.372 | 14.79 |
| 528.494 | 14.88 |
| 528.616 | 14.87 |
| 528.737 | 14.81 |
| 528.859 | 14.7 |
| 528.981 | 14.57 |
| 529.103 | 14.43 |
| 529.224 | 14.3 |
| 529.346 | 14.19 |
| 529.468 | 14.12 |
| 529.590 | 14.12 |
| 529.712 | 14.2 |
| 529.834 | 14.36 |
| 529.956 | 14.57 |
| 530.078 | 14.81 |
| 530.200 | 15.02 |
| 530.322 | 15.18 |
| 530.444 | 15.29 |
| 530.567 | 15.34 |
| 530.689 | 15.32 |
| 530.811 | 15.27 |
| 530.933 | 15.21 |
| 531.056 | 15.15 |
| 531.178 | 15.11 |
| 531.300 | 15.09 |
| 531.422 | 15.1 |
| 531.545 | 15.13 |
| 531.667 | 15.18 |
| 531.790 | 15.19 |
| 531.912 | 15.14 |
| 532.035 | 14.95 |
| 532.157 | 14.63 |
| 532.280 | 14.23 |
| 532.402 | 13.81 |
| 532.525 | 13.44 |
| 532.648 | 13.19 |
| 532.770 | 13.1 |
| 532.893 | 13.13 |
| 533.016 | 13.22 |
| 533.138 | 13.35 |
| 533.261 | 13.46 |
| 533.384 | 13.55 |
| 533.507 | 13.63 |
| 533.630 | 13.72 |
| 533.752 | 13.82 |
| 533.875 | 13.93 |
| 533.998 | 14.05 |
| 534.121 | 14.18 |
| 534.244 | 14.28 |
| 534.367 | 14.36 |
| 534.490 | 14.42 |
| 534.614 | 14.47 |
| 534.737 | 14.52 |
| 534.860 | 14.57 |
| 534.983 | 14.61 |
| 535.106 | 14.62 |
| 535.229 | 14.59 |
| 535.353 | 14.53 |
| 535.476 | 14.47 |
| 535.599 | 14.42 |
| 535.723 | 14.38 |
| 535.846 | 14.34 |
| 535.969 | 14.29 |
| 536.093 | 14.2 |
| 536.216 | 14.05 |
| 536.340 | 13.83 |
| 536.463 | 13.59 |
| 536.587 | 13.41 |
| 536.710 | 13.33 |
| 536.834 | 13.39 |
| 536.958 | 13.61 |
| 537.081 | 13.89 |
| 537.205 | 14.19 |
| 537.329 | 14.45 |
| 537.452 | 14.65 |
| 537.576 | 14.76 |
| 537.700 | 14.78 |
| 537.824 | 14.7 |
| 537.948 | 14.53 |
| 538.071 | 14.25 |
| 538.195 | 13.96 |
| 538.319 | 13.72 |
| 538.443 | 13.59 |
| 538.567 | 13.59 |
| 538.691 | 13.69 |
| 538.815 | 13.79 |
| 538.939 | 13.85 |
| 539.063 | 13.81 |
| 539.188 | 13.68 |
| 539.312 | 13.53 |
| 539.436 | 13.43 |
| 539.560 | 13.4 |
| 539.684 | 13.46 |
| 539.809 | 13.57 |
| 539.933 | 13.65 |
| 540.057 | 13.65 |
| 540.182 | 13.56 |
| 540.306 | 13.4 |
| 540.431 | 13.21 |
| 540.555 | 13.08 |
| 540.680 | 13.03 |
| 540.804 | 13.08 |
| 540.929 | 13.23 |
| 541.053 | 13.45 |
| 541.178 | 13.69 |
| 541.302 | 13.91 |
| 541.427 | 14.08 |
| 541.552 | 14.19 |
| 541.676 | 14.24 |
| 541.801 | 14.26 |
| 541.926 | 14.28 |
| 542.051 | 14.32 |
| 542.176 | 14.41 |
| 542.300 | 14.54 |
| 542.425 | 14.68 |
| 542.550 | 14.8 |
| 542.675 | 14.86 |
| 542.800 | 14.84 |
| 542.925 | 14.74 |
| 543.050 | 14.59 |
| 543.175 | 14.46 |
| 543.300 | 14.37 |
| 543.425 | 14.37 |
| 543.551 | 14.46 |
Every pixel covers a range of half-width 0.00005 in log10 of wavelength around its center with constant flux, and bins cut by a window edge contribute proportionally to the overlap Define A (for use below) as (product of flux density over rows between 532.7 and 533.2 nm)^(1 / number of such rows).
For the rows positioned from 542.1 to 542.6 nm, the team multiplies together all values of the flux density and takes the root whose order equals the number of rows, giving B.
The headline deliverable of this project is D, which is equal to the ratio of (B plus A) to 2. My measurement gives 13.9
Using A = 13.2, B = 14.6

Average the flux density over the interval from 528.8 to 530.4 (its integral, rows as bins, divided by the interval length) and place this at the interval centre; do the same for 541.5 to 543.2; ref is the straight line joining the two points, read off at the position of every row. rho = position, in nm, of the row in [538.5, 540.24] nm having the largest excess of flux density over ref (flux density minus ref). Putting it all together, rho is 538.939 nm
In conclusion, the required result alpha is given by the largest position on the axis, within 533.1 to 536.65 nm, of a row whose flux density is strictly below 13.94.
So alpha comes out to 536.587 nm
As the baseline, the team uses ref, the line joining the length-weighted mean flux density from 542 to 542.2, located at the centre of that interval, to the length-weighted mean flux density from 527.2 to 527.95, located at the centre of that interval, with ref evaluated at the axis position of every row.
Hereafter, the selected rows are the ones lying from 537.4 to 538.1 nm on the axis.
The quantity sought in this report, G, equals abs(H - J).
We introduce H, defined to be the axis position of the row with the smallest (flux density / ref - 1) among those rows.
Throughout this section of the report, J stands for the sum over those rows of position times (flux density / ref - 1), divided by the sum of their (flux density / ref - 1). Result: 0.35 nm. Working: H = 538.071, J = 537.72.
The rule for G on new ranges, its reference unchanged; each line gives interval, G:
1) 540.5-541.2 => 0.14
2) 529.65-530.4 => 0.35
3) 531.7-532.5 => 0.38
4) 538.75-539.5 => 0.21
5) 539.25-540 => 0.05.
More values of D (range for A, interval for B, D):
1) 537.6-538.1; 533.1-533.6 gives 14.0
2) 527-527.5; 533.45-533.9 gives 12.9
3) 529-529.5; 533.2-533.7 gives 13.9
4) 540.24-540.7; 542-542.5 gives 13.8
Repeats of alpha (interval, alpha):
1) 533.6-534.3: 533.875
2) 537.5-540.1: 540.057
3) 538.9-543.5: 541.302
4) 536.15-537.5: 537.081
